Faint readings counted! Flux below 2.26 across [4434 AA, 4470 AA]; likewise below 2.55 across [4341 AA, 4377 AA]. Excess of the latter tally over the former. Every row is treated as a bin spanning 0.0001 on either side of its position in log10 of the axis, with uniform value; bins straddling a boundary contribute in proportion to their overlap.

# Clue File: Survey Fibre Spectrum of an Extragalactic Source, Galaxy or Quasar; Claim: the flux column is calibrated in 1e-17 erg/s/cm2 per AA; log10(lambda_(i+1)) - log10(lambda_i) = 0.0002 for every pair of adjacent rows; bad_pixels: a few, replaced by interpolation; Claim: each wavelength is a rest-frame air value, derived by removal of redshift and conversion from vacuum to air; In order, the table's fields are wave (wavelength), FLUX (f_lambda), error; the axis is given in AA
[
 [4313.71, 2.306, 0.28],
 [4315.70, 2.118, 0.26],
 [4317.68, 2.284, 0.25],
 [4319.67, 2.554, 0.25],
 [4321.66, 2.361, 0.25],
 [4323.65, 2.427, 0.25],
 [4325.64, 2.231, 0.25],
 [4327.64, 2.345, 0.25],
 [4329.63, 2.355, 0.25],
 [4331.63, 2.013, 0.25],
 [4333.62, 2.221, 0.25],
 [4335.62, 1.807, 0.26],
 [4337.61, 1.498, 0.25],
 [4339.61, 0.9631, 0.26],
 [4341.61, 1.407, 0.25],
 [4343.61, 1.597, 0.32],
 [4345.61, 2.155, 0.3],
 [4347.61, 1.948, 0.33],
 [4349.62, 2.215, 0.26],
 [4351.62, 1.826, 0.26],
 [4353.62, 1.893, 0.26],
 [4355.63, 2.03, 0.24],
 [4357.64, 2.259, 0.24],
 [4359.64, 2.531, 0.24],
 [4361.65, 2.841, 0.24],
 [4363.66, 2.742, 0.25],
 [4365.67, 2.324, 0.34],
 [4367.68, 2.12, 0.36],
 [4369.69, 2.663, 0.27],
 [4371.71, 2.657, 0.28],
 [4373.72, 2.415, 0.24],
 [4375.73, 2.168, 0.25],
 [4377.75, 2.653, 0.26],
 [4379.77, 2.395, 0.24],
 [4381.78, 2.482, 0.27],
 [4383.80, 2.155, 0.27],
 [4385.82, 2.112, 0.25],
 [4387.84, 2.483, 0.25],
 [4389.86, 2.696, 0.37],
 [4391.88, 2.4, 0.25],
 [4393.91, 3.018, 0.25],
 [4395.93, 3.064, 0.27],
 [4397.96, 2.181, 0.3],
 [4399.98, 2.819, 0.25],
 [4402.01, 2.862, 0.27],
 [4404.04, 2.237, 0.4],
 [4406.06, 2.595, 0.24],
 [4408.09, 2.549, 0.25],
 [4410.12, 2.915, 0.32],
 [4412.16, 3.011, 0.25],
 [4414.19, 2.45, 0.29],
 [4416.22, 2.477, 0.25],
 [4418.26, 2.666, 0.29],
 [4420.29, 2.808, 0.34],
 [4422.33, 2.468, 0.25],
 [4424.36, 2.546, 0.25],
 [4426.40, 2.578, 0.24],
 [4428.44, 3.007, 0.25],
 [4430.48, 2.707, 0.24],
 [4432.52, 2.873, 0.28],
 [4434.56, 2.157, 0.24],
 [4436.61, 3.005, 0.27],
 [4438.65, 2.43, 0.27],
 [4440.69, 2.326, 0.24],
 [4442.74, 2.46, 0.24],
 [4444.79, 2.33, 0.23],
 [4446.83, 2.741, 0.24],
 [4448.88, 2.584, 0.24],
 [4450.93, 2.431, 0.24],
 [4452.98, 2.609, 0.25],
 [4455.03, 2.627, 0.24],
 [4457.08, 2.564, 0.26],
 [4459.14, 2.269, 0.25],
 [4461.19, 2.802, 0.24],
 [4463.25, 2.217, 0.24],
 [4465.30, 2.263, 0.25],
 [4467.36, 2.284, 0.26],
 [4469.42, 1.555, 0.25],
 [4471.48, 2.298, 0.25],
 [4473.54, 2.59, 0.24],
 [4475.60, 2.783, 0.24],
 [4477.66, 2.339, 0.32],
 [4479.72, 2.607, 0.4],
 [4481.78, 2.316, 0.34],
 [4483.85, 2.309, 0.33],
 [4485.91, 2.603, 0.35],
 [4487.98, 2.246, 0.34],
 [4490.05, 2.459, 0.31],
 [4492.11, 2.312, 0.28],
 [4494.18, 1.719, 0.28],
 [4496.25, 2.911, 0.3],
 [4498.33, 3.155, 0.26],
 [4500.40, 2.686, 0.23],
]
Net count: 11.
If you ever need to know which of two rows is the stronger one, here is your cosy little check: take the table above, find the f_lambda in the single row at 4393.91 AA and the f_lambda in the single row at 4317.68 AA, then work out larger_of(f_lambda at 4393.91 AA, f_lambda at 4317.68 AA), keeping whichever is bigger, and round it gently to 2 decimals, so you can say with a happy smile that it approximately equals 3.02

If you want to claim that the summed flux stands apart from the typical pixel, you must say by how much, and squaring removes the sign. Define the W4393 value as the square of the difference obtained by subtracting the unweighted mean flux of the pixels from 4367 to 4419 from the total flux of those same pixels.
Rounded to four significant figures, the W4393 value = 4057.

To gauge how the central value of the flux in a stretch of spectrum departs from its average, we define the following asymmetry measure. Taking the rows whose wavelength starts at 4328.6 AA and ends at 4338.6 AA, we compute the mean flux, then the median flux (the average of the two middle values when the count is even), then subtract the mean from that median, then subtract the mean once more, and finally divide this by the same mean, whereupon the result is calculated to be -0.98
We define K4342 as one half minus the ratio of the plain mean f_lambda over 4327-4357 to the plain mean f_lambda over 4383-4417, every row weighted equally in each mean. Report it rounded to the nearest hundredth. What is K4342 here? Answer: -0.23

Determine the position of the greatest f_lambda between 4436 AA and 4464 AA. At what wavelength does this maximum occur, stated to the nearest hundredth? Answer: 4436.61 AA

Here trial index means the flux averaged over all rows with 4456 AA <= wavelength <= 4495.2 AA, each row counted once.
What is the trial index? 2.3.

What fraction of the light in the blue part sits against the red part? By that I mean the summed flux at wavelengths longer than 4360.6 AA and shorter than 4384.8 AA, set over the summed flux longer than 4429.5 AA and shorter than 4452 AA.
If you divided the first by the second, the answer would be 1.1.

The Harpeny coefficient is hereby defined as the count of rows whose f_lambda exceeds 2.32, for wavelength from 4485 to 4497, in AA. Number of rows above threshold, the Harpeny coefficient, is 3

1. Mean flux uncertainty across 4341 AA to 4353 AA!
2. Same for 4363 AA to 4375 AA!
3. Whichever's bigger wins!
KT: 0.290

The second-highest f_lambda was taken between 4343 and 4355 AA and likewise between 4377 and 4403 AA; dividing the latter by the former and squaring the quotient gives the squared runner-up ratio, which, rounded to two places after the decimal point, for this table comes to 1.96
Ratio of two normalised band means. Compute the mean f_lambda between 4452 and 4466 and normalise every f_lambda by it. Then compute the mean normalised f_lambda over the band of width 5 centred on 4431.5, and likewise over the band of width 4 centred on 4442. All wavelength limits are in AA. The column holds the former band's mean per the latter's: 1.2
